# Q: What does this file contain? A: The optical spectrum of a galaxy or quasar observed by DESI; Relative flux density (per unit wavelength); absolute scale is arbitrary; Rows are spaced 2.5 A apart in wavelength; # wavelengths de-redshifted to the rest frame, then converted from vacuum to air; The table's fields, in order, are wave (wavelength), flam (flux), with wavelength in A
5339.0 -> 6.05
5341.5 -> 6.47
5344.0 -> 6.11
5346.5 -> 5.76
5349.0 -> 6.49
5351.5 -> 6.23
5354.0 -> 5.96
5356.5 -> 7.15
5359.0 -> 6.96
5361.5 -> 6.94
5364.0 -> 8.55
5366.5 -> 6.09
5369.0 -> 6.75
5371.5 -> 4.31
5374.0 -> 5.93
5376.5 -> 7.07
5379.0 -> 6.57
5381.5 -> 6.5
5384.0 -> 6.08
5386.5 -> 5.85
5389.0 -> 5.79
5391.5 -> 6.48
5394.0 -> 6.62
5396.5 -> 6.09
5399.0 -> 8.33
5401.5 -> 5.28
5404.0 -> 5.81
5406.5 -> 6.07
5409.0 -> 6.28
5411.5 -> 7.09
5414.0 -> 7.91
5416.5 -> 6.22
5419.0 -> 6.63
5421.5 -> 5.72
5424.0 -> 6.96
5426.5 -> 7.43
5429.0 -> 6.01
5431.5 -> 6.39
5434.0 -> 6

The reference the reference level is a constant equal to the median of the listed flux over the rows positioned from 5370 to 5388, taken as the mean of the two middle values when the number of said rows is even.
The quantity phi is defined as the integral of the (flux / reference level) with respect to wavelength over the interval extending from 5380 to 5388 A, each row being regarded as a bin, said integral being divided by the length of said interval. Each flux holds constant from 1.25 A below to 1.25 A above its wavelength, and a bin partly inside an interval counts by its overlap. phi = 1.011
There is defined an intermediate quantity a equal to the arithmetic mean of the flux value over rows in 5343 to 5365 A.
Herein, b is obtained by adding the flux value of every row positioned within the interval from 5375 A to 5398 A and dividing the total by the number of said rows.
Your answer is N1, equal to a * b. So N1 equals 42.4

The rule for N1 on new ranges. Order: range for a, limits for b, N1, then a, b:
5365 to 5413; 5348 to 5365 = 43.2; 6.26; 6.90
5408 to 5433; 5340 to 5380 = 43.0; 6.66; 6.46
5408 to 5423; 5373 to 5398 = 41.8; 6.64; 6.30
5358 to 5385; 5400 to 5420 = 41.8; 6.52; 6.41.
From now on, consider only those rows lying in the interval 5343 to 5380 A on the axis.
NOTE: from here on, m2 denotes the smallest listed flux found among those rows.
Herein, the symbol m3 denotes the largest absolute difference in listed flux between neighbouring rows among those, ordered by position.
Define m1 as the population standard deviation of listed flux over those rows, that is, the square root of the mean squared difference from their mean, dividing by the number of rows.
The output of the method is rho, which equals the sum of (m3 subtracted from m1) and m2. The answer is 2.7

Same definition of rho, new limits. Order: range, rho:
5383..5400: 4.4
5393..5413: 3.1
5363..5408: 2.2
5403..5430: 4.7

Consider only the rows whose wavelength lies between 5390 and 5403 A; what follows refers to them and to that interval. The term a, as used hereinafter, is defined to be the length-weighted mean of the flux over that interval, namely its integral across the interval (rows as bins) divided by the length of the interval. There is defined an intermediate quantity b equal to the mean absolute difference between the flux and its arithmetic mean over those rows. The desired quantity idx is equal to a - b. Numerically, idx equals 5.80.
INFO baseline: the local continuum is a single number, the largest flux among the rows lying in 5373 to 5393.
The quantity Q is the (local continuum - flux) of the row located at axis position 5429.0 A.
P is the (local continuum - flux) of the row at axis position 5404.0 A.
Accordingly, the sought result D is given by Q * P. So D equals 1.34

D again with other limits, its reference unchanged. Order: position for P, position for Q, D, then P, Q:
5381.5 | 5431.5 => 0.39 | 0.6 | 0.68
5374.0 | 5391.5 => 0.67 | 1.1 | 0.59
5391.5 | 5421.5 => 0.80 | 0.6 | 1.35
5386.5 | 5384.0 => 1.21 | 1.2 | 0.99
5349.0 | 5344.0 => 0.56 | 0.6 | 0.96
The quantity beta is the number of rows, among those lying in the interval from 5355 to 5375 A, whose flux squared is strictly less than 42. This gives 3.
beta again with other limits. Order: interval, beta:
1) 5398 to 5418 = 5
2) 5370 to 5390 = 5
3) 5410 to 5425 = 2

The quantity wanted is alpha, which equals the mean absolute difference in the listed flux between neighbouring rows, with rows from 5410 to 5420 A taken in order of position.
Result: 0.97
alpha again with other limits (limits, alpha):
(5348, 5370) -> 0.83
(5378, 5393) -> 0.29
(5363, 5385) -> 1.16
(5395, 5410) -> 1.26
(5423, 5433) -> 0.76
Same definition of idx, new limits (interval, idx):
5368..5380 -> 5.30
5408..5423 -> 6.08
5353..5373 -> 5.74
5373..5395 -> 5.96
